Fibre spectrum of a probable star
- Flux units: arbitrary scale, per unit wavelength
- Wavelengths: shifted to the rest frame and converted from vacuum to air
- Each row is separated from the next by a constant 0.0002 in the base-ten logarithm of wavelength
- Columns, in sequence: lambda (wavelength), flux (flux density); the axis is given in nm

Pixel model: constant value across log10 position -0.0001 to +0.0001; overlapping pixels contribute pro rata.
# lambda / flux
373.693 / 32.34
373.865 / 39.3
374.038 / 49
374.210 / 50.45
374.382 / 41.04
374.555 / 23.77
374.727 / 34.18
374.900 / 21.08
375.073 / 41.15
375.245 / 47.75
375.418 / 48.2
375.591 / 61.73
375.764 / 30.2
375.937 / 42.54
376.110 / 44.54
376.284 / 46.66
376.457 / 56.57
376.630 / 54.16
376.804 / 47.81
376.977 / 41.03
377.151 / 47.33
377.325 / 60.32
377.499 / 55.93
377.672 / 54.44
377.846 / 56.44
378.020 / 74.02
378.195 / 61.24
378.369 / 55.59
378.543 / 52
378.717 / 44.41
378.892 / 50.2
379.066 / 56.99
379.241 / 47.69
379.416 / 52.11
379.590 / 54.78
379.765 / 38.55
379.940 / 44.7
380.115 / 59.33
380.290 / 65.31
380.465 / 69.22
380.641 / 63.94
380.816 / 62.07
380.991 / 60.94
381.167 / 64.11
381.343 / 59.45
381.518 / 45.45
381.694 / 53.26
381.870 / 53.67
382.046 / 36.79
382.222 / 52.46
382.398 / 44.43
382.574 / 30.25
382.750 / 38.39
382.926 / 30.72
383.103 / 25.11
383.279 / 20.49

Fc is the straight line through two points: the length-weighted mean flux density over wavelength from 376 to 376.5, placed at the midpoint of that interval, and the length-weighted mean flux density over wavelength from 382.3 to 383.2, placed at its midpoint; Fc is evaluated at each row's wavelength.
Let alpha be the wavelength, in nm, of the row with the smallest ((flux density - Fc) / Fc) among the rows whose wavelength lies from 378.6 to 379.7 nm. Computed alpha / 378.717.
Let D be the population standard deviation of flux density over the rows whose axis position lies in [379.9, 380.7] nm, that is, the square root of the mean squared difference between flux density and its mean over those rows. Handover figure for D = 8.5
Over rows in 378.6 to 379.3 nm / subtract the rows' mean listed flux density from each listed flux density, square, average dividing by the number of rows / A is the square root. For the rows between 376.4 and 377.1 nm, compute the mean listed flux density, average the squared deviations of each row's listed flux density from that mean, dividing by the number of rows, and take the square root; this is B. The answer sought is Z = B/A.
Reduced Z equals 1.3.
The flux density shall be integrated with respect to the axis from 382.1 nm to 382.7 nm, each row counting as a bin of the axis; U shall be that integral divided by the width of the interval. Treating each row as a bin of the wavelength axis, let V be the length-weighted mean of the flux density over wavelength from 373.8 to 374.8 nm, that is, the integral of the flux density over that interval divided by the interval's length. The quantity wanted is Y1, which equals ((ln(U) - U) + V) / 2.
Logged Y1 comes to 1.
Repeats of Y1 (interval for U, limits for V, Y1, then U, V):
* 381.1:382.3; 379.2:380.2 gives 1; 52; 50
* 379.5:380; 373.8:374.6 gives 0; 46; 42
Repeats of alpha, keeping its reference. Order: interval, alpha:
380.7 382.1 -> 382.046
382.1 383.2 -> 383.103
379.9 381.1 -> 379.940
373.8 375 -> 374.900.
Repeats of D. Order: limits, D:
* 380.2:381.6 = 6.6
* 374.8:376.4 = 10.9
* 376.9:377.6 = 7.5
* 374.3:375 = 8.0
